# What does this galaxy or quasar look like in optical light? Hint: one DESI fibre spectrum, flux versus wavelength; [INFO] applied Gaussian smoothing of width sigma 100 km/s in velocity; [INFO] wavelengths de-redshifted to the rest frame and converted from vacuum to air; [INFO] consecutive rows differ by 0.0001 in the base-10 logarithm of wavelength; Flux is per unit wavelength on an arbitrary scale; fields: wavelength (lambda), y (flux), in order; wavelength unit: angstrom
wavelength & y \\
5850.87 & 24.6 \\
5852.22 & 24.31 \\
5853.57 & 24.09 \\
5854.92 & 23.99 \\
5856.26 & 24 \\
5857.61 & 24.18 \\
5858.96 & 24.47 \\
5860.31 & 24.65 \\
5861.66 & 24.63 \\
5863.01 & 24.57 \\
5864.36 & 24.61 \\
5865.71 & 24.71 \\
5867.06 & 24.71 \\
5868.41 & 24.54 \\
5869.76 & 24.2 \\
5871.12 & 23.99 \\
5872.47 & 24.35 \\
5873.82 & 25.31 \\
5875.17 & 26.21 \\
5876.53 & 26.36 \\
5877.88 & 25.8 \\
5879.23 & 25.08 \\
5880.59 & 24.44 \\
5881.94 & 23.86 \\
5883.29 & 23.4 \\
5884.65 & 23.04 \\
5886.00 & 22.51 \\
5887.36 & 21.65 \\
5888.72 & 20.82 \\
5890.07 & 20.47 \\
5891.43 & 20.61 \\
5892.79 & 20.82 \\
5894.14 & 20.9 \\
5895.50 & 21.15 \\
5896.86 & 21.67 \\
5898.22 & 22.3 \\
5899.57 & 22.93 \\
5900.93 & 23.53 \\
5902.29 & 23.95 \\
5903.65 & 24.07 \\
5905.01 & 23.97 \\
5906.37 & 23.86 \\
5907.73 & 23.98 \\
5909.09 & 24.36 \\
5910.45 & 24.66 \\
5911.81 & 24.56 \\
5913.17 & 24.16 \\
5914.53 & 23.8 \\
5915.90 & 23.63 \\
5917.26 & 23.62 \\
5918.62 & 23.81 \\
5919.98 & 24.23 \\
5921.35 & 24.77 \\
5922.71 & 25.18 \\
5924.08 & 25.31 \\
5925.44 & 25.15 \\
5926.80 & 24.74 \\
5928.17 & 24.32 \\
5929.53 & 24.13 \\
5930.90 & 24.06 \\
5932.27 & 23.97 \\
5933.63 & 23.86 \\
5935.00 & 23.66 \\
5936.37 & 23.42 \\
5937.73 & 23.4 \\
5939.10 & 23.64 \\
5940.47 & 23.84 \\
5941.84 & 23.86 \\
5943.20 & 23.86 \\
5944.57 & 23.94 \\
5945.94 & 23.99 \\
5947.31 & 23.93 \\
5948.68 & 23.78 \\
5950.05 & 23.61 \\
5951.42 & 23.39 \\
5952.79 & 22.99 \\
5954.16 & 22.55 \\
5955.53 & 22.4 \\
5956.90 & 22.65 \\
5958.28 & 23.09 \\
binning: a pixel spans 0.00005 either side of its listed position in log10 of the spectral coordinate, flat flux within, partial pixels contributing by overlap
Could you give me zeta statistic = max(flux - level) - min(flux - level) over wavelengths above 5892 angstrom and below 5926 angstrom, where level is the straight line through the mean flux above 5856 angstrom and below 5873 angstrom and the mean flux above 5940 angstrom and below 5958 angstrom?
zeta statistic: 4.9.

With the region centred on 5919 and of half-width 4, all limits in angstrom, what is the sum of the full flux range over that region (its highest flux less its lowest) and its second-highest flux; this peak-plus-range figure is 26.3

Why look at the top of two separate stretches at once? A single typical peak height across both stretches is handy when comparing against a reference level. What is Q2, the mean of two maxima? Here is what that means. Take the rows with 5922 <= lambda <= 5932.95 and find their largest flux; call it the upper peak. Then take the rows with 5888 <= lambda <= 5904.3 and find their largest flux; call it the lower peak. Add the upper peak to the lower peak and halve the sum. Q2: 24.7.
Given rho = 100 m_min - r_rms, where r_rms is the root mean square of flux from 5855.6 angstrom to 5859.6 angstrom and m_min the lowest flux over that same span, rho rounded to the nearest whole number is 2376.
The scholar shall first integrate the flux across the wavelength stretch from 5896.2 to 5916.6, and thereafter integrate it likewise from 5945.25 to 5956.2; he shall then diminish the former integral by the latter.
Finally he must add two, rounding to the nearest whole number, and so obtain 230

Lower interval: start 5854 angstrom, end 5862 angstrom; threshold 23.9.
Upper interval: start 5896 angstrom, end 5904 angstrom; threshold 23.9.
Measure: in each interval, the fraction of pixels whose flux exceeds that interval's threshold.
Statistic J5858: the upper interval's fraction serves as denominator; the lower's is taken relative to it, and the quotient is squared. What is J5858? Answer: 9.0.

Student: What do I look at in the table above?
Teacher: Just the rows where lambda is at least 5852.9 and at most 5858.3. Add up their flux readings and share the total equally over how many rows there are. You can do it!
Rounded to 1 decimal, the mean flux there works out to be 24.1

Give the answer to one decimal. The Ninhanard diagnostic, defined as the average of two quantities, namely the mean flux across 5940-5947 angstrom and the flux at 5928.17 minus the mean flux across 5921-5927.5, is 11.6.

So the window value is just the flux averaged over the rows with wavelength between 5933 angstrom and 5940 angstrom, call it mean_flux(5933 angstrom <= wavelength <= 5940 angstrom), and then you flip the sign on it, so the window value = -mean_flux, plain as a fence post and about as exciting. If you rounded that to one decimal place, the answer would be -23.6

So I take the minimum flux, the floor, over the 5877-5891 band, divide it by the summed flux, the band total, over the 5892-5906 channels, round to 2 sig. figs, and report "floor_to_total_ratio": 0.091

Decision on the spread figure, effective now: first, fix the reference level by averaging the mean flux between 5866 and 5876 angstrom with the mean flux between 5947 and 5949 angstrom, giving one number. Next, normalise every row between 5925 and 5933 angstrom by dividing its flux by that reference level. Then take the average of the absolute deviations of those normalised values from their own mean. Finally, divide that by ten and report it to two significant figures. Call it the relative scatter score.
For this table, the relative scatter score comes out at 0.0015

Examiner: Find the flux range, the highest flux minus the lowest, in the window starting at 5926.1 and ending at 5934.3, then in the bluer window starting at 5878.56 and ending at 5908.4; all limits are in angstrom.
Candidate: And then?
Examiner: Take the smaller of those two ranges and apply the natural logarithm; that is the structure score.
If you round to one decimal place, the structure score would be -0.1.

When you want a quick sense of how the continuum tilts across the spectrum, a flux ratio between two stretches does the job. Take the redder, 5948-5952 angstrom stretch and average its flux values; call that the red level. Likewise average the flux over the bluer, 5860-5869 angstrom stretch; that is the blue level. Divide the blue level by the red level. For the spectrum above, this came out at 1.04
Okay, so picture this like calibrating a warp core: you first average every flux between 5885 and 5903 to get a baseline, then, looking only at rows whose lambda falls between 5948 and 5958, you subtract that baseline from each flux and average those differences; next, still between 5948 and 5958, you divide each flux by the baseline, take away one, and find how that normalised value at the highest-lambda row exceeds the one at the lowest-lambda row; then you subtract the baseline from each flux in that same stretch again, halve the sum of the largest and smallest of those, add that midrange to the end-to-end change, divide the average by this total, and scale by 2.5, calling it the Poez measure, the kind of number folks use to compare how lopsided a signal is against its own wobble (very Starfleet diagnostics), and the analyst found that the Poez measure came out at 2.53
